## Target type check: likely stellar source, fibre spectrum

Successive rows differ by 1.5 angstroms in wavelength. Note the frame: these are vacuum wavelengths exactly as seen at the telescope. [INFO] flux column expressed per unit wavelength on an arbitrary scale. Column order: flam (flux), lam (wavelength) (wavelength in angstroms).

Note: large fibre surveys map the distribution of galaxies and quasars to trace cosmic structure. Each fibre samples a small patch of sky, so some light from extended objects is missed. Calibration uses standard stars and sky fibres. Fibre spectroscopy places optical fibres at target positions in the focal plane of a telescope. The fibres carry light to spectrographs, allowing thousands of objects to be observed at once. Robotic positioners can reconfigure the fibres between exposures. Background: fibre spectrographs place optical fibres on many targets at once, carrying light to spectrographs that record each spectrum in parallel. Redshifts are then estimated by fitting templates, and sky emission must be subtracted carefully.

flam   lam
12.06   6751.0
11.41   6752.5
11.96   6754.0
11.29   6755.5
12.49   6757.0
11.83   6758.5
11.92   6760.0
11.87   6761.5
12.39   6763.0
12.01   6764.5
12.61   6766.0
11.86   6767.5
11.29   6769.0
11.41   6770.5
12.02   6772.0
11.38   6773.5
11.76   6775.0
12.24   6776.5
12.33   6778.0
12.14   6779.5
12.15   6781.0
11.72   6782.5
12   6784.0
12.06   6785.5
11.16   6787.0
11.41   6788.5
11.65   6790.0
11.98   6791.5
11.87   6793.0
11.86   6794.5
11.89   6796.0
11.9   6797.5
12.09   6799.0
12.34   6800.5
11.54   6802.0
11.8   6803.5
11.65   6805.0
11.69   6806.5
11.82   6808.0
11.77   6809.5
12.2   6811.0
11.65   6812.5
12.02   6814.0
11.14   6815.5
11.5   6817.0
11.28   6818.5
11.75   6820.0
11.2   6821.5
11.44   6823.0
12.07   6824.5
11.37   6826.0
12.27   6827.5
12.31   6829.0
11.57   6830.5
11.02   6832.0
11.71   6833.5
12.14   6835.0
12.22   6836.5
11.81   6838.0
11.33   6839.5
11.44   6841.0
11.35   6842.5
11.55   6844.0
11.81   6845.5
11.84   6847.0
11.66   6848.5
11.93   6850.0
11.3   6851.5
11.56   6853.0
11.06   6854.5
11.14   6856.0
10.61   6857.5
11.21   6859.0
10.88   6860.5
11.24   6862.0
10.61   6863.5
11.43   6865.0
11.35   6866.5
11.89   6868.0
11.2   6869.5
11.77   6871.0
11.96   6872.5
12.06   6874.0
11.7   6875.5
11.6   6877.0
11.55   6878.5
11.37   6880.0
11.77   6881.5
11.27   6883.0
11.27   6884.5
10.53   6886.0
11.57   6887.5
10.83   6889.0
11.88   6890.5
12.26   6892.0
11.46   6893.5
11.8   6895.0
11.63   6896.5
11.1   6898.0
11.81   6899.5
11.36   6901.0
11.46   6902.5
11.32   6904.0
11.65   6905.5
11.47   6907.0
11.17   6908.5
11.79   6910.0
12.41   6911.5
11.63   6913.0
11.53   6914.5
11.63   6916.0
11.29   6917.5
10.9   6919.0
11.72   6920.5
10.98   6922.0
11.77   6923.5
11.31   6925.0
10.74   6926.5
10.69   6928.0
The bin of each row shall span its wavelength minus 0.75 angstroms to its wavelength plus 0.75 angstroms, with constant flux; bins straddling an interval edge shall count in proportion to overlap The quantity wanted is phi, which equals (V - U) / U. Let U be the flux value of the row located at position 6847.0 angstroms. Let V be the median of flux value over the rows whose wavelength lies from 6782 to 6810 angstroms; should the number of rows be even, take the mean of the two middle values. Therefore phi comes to -0.002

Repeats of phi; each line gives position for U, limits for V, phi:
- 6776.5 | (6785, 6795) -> -0.031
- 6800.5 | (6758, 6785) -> -0.031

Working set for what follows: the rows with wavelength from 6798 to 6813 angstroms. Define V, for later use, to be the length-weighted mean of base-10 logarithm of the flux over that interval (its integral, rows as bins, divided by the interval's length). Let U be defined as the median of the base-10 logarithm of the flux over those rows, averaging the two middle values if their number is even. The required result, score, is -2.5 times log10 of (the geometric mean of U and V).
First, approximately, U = 1.071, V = 1.07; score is -0.076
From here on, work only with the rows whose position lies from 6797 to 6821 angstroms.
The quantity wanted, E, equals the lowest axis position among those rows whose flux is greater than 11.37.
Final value 6797.5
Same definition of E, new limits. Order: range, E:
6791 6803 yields 6791.5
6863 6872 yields 6865.0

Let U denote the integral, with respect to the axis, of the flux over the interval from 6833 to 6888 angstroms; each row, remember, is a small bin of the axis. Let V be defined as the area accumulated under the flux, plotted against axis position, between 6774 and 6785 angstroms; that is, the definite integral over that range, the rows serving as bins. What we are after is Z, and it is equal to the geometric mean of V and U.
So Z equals 289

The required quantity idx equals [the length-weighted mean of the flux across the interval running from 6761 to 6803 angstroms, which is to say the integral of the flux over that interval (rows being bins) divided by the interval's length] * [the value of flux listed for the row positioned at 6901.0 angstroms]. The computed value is 135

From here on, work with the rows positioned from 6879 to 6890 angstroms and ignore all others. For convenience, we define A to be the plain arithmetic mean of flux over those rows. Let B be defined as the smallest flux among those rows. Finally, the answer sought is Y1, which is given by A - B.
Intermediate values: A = 11.2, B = 10.53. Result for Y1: 0.70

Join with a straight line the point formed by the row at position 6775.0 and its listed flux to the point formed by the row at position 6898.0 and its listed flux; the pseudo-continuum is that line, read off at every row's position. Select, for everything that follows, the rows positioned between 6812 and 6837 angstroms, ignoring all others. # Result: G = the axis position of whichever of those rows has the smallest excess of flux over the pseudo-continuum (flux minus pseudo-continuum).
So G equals 6832.0 angstroms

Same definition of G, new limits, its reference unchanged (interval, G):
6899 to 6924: 6919.0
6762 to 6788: 6787.0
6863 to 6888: 6863.5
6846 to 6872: 6857.5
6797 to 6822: 6815.5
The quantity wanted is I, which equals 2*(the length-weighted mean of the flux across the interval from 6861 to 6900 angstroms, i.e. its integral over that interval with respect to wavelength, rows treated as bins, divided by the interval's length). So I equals 23.0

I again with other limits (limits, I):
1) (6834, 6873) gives 22.9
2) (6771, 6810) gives 23.7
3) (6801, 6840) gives 23.4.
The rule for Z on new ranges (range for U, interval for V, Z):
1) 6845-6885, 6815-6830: 283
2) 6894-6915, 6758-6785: 280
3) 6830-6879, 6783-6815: 462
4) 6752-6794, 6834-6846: 265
